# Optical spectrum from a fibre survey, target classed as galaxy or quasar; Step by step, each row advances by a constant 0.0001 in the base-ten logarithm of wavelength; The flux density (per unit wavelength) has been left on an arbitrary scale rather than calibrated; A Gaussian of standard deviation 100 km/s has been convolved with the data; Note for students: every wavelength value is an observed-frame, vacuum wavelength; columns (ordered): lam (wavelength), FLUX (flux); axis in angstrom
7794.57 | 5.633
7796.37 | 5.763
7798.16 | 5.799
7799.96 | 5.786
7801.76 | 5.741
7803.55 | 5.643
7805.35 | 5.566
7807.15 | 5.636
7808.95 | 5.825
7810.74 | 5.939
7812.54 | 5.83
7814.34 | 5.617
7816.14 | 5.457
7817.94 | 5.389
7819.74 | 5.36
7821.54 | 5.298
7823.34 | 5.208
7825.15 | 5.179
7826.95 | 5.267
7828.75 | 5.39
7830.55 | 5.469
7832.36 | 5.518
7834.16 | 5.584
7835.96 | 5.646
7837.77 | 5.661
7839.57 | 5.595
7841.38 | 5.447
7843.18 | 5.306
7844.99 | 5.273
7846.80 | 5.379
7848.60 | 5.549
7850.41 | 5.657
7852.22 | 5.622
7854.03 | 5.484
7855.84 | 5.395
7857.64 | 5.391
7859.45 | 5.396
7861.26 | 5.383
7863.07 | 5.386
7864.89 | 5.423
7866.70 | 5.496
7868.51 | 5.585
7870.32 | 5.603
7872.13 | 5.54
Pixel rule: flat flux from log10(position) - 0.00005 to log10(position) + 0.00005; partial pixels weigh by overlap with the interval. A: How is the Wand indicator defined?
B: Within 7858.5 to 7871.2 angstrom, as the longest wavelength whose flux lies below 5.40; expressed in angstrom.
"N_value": 7863.07 angstrom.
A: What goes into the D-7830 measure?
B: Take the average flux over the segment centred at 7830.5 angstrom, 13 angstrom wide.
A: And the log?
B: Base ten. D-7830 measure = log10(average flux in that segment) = 0.735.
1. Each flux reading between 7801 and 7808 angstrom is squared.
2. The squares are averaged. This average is 31.9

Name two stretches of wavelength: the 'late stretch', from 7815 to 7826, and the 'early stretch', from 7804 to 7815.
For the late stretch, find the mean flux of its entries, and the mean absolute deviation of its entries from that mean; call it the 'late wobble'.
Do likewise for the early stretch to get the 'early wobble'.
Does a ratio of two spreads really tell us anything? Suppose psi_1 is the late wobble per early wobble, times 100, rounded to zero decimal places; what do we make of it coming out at 67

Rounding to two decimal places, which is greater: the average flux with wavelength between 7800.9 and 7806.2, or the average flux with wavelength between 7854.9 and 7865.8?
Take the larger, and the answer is 5.65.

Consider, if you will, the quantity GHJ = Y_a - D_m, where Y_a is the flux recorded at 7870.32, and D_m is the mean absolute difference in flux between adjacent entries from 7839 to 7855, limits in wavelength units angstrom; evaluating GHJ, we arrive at 5.49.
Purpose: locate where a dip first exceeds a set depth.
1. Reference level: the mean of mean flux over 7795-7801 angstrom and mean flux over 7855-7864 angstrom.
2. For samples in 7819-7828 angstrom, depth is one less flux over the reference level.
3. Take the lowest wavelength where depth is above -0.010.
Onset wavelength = 7819.74 angstrom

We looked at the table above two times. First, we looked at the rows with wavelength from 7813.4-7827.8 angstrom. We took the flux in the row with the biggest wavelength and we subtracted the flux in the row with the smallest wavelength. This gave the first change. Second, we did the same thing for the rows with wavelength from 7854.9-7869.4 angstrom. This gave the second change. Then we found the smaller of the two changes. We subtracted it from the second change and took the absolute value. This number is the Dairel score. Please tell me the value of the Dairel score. 0.54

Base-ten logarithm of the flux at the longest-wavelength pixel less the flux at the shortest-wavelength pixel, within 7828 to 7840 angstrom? -0.69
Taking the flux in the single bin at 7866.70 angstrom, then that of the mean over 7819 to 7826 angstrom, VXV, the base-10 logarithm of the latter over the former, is -0.02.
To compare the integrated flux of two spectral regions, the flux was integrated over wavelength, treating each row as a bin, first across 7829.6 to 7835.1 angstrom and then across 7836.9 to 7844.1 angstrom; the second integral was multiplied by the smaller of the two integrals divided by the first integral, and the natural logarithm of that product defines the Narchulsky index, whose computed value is 3.68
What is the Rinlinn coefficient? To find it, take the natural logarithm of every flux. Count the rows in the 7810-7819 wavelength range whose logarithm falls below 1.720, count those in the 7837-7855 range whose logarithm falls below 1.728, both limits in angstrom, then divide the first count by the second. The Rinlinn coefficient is 0.25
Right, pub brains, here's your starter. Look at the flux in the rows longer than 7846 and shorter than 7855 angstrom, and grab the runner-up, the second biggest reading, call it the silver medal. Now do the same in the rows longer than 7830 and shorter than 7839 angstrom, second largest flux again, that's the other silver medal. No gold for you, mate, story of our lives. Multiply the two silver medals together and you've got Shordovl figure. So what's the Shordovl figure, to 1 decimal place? 31.7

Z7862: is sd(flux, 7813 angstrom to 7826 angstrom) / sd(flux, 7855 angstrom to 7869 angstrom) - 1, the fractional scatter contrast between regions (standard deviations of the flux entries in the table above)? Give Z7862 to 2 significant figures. 1.1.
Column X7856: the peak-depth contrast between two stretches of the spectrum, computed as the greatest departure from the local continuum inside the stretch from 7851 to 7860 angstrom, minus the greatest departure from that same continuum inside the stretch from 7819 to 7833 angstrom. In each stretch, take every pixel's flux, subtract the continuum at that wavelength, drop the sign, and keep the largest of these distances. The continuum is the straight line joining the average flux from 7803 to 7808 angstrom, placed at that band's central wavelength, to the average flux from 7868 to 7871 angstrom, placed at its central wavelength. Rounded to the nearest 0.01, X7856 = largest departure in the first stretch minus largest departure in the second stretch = -0.22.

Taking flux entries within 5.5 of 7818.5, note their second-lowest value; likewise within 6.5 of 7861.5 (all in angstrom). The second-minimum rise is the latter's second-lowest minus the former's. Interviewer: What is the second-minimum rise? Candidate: 0.09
